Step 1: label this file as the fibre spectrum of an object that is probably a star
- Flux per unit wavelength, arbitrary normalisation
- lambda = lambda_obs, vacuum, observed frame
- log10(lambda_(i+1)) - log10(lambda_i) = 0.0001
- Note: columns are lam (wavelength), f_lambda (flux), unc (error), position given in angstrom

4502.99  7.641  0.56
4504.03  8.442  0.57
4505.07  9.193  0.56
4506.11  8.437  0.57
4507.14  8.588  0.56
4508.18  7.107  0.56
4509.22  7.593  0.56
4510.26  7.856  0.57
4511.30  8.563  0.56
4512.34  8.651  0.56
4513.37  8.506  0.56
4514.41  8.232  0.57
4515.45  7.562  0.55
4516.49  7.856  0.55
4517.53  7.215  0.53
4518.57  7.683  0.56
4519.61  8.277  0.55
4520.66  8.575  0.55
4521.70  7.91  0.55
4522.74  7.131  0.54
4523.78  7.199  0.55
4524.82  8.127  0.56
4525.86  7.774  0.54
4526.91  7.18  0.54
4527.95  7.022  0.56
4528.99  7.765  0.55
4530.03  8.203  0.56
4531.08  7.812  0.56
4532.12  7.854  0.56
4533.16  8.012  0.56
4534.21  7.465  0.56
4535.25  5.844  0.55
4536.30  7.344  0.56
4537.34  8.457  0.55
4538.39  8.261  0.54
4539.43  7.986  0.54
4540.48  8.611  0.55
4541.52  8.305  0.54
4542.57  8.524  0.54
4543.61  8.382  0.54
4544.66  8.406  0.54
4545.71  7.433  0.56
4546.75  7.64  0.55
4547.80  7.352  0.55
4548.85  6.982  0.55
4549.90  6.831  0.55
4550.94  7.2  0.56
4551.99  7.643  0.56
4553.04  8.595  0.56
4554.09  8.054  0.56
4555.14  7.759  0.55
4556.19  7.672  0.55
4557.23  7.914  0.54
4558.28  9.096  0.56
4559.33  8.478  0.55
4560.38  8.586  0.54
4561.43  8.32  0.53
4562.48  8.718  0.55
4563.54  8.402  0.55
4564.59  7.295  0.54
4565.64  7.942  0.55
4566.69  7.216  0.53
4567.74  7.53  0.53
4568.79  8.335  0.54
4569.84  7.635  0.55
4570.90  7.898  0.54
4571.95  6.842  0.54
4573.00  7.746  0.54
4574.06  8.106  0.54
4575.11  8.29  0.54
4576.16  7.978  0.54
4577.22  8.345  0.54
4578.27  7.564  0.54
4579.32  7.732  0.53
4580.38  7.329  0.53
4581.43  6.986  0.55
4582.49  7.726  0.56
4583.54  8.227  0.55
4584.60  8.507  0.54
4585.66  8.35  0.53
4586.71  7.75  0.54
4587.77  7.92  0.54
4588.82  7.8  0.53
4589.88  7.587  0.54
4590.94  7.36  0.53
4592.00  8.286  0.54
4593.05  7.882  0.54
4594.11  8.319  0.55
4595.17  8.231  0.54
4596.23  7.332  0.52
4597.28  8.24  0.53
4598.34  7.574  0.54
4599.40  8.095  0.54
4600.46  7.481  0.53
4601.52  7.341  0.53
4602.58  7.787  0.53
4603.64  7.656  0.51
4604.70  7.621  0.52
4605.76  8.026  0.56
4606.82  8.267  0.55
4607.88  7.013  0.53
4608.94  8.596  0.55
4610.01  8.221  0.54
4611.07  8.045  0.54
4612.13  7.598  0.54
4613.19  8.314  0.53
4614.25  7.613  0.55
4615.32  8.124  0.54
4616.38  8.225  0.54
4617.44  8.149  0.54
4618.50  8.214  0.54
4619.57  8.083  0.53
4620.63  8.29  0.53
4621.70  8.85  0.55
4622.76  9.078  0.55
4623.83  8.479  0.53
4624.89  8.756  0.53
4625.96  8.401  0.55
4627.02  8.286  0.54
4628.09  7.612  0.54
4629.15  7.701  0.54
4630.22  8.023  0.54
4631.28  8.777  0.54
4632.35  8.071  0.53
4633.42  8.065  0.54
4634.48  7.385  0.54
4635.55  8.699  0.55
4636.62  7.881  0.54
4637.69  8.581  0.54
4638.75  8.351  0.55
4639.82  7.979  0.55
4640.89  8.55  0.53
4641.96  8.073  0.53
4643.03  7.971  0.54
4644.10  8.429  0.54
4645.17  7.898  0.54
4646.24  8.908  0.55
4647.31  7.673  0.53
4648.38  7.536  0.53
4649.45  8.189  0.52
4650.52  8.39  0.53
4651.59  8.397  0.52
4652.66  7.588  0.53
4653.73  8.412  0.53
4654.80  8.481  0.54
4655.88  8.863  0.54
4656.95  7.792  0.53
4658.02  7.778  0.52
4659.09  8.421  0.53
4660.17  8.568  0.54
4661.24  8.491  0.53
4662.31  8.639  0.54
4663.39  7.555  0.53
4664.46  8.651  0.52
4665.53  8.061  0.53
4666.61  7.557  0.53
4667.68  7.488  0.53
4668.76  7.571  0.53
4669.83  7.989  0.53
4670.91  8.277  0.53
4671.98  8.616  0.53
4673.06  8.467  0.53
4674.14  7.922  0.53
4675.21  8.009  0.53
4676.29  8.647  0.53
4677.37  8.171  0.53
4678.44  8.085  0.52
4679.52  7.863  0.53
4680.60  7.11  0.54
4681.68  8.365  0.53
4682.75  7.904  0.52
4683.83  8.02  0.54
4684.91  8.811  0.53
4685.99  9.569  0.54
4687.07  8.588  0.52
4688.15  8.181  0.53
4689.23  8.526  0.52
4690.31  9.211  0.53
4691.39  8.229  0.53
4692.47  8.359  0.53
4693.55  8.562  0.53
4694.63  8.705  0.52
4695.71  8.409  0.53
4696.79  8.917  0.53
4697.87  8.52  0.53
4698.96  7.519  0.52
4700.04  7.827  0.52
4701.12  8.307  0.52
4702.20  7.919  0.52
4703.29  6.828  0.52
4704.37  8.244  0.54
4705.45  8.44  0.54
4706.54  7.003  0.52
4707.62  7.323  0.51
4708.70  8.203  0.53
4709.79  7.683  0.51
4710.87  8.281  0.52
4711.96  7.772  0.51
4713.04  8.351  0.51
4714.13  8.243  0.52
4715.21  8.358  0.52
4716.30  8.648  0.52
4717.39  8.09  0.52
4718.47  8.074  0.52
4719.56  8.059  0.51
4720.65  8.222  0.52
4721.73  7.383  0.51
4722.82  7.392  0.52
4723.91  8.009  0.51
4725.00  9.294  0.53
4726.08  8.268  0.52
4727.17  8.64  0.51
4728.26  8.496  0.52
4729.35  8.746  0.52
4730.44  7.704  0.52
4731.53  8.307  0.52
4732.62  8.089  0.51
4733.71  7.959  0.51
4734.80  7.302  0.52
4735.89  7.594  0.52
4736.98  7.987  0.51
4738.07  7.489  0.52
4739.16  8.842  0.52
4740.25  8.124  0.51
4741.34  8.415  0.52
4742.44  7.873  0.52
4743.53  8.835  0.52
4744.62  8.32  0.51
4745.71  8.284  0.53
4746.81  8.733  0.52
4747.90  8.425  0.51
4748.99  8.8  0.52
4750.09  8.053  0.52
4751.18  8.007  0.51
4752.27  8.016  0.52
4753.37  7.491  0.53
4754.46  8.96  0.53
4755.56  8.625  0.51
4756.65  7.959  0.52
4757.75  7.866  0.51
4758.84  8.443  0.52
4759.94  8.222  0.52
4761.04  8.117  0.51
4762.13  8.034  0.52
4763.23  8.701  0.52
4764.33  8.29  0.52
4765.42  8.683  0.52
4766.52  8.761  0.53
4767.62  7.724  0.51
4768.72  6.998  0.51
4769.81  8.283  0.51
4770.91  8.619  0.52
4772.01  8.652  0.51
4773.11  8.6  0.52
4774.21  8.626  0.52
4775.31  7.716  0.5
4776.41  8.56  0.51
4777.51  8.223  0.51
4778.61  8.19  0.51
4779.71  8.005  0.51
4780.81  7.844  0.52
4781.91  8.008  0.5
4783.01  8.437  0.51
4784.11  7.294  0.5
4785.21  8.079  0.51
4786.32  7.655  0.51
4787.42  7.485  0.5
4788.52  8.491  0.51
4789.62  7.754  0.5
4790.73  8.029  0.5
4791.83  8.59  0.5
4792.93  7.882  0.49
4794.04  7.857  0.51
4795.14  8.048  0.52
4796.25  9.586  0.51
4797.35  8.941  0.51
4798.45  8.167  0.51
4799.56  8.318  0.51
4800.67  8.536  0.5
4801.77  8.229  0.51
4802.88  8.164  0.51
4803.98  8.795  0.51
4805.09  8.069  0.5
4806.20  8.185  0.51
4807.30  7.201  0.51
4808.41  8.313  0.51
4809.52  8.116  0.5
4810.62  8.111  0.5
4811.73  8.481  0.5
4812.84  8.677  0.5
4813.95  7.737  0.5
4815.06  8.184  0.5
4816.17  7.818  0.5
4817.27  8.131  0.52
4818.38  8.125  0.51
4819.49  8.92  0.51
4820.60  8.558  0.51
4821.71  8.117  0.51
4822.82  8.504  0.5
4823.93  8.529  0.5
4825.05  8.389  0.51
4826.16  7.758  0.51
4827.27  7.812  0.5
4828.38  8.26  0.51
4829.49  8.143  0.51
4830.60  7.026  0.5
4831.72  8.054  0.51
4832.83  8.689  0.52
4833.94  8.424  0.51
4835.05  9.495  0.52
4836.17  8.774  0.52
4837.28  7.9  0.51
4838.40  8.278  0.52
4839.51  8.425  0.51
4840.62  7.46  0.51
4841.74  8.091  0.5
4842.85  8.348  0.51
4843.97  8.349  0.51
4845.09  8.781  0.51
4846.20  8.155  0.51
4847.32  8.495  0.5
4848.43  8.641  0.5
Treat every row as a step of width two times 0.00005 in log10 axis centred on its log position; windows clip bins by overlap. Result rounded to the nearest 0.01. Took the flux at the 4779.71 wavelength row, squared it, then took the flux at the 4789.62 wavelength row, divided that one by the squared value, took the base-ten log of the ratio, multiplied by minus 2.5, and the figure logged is 2.29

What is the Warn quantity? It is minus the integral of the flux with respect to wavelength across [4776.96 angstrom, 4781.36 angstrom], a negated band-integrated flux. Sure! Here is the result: -35.50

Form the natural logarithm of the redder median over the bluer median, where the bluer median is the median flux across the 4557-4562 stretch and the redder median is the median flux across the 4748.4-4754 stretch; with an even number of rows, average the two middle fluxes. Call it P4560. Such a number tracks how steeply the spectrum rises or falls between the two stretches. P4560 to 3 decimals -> -0.056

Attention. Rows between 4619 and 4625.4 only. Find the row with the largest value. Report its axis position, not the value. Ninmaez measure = 4622.76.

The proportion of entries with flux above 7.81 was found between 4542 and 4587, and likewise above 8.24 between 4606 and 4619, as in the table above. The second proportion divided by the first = 0.49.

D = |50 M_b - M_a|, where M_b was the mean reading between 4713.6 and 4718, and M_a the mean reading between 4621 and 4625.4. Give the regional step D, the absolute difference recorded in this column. 408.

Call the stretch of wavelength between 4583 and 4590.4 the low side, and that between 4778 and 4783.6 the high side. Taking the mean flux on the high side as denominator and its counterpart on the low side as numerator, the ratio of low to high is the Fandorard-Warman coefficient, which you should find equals 0.99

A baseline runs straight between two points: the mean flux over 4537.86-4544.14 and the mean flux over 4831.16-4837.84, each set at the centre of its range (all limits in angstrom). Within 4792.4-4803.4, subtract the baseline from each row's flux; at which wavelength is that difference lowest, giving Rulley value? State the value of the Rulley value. 4794.04 angstrom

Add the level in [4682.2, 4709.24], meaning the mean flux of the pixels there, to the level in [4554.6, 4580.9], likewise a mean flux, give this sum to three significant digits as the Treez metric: 16.2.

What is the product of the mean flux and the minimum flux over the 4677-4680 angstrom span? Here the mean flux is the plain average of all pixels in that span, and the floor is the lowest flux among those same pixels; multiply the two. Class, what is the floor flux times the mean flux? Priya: 63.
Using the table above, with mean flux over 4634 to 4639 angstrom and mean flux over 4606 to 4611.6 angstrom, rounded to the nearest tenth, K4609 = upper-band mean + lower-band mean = 16.2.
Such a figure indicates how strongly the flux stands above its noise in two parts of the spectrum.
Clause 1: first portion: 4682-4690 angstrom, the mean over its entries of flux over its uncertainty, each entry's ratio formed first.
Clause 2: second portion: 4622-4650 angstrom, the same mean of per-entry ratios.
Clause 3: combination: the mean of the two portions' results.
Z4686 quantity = 15.7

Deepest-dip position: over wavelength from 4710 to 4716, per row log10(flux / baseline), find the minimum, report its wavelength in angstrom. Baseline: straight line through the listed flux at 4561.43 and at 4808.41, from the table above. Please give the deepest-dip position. 4711.96 angstrom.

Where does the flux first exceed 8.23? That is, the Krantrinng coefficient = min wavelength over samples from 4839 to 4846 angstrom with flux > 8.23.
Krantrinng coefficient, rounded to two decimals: 4839.51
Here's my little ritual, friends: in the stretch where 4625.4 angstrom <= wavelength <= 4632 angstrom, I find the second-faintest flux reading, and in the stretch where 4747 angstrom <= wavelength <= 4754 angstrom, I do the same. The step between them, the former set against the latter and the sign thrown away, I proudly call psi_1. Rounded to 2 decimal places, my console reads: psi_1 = 0.31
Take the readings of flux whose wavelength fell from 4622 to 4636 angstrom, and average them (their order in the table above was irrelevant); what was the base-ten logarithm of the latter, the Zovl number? 0.917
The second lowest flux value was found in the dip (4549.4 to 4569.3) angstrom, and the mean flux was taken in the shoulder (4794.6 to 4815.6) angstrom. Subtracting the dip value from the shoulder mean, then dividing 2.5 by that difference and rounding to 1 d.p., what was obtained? 2.3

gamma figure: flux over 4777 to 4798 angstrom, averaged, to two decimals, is 8.13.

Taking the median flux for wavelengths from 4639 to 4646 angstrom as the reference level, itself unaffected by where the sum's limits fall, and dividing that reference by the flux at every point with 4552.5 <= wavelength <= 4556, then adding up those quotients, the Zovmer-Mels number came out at 2.96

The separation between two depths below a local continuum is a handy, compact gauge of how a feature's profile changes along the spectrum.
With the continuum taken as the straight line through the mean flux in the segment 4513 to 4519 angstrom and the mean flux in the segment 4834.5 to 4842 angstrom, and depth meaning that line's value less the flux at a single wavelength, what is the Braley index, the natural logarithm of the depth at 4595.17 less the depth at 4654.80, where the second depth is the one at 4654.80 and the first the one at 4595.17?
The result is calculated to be -1.9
